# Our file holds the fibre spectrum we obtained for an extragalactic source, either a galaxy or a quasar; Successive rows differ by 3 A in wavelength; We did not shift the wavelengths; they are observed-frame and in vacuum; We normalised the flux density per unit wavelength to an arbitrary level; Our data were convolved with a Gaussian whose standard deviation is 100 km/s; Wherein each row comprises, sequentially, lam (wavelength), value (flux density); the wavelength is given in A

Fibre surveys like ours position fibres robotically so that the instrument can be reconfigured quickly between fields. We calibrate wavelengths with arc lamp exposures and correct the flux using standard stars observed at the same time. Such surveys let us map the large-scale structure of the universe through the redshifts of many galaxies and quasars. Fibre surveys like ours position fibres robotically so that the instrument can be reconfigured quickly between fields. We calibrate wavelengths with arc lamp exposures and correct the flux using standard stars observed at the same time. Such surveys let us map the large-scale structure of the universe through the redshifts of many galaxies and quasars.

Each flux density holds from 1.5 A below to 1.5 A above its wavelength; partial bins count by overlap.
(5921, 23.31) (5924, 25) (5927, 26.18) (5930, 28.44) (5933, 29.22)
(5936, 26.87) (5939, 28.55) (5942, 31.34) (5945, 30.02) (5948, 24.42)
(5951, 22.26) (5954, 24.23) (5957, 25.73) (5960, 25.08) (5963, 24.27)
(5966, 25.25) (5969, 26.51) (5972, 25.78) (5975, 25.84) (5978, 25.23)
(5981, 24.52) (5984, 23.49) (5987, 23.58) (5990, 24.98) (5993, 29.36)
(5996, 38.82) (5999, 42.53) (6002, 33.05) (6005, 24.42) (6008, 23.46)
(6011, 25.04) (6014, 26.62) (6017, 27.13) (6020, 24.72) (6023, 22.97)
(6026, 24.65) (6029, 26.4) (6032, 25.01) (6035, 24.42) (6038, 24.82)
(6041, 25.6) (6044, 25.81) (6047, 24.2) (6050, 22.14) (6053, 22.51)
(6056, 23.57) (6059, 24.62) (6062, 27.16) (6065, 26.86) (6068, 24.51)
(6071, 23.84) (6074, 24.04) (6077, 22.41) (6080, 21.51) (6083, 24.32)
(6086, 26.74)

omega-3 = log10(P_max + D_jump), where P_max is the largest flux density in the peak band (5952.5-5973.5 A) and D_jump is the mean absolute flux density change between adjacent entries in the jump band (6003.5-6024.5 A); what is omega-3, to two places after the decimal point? 1.45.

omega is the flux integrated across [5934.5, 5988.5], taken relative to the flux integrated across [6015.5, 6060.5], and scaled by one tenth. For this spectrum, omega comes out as 0.13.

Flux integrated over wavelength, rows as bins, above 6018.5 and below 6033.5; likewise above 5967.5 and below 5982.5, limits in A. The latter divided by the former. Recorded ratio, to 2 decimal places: 1.03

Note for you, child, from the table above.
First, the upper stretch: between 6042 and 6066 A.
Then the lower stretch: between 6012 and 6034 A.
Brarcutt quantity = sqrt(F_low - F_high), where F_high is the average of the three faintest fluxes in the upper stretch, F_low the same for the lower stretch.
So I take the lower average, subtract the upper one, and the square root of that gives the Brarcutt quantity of 1.17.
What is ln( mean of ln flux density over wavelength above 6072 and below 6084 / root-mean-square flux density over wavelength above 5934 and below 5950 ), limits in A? -2.20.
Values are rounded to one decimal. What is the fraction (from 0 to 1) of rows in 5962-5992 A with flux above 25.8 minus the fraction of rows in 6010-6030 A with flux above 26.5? -0.1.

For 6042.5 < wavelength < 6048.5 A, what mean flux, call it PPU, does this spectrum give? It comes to 25.0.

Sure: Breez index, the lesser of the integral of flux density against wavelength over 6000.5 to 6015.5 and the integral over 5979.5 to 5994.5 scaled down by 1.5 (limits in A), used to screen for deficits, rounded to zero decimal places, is 252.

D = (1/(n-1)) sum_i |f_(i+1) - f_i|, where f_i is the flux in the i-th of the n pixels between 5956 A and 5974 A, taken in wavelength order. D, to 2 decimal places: 0.89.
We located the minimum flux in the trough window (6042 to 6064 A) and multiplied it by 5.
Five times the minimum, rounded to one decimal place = 110.7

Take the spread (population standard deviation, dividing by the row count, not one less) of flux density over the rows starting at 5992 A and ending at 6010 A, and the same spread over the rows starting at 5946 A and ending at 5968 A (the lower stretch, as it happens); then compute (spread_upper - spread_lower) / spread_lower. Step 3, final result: 5.8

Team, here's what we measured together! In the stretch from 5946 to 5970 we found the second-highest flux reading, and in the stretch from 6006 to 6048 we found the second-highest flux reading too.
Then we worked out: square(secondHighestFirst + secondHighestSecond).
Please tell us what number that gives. 2741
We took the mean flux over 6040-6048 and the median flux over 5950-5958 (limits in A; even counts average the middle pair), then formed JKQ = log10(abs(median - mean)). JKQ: 0.0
